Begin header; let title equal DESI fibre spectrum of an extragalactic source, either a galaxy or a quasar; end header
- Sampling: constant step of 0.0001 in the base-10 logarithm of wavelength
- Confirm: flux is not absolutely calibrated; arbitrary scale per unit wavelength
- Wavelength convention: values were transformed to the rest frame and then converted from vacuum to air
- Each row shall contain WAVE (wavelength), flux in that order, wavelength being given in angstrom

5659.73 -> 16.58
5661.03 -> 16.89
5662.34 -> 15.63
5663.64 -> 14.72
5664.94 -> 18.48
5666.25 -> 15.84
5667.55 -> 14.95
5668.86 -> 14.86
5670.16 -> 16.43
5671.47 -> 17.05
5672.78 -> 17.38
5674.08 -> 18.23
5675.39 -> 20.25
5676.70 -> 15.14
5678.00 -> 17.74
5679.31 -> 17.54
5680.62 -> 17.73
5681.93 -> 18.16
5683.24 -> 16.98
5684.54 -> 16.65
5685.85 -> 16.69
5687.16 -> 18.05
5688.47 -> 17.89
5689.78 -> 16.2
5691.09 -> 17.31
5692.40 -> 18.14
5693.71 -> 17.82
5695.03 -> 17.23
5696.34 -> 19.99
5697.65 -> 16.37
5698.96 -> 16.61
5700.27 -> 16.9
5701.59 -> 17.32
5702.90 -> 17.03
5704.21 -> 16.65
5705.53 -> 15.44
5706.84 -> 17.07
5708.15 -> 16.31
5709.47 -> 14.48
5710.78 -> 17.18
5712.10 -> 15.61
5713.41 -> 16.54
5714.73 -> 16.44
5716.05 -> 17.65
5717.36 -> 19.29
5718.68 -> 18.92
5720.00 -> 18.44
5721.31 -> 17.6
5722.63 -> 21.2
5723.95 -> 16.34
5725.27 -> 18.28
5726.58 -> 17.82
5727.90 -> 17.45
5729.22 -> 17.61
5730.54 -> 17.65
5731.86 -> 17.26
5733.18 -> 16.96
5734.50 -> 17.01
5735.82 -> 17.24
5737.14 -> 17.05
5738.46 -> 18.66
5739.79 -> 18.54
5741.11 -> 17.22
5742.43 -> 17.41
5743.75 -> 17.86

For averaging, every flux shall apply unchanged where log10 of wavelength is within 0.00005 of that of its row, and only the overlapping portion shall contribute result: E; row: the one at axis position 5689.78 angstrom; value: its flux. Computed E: 16.2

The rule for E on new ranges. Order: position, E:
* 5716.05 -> 17.65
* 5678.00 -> 17.74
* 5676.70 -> 15.14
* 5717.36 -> 19.29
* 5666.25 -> 15.84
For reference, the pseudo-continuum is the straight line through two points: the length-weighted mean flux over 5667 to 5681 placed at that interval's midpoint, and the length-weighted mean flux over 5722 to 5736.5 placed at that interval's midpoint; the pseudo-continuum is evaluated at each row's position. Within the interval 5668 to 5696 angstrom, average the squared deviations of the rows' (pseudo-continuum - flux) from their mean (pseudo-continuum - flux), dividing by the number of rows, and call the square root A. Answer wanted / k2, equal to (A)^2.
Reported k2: 1.2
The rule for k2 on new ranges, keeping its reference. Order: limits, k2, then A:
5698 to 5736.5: 1.4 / 1.19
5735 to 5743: 0.4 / 0.65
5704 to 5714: 0.7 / 0.86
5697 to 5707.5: 0.3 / 0.55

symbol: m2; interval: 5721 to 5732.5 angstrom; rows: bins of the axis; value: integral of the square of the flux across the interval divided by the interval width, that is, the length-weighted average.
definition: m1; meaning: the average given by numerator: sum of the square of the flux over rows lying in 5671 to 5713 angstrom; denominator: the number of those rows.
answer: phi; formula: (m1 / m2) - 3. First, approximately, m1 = 296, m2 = 323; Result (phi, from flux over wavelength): -2.08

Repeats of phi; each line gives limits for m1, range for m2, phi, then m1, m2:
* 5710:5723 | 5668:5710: -1.90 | 322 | 294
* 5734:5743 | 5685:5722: -1.96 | 310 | 297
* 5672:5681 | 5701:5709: -1.85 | 316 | 275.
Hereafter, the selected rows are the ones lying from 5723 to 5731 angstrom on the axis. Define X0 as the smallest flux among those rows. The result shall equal 16.34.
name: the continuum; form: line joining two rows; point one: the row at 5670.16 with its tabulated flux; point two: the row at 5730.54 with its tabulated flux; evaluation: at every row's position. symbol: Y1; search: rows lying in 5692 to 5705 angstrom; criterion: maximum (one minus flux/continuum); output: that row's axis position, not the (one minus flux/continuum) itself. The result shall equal 5697.65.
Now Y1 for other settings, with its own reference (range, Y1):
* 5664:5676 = 5668.86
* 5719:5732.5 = 5723.95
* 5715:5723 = 5721.31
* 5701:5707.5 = 5705.53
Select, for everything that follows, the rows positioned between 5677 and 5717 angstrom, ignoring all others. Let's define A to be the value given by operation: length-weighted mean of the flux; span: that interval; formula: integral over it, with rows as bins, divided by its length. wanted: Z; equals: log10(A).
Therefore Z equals 1.23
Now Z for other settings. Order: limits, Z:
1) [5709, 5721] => 1.24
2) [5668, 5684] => 1.24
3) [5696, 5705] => 1.23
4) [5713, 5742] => 1.25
